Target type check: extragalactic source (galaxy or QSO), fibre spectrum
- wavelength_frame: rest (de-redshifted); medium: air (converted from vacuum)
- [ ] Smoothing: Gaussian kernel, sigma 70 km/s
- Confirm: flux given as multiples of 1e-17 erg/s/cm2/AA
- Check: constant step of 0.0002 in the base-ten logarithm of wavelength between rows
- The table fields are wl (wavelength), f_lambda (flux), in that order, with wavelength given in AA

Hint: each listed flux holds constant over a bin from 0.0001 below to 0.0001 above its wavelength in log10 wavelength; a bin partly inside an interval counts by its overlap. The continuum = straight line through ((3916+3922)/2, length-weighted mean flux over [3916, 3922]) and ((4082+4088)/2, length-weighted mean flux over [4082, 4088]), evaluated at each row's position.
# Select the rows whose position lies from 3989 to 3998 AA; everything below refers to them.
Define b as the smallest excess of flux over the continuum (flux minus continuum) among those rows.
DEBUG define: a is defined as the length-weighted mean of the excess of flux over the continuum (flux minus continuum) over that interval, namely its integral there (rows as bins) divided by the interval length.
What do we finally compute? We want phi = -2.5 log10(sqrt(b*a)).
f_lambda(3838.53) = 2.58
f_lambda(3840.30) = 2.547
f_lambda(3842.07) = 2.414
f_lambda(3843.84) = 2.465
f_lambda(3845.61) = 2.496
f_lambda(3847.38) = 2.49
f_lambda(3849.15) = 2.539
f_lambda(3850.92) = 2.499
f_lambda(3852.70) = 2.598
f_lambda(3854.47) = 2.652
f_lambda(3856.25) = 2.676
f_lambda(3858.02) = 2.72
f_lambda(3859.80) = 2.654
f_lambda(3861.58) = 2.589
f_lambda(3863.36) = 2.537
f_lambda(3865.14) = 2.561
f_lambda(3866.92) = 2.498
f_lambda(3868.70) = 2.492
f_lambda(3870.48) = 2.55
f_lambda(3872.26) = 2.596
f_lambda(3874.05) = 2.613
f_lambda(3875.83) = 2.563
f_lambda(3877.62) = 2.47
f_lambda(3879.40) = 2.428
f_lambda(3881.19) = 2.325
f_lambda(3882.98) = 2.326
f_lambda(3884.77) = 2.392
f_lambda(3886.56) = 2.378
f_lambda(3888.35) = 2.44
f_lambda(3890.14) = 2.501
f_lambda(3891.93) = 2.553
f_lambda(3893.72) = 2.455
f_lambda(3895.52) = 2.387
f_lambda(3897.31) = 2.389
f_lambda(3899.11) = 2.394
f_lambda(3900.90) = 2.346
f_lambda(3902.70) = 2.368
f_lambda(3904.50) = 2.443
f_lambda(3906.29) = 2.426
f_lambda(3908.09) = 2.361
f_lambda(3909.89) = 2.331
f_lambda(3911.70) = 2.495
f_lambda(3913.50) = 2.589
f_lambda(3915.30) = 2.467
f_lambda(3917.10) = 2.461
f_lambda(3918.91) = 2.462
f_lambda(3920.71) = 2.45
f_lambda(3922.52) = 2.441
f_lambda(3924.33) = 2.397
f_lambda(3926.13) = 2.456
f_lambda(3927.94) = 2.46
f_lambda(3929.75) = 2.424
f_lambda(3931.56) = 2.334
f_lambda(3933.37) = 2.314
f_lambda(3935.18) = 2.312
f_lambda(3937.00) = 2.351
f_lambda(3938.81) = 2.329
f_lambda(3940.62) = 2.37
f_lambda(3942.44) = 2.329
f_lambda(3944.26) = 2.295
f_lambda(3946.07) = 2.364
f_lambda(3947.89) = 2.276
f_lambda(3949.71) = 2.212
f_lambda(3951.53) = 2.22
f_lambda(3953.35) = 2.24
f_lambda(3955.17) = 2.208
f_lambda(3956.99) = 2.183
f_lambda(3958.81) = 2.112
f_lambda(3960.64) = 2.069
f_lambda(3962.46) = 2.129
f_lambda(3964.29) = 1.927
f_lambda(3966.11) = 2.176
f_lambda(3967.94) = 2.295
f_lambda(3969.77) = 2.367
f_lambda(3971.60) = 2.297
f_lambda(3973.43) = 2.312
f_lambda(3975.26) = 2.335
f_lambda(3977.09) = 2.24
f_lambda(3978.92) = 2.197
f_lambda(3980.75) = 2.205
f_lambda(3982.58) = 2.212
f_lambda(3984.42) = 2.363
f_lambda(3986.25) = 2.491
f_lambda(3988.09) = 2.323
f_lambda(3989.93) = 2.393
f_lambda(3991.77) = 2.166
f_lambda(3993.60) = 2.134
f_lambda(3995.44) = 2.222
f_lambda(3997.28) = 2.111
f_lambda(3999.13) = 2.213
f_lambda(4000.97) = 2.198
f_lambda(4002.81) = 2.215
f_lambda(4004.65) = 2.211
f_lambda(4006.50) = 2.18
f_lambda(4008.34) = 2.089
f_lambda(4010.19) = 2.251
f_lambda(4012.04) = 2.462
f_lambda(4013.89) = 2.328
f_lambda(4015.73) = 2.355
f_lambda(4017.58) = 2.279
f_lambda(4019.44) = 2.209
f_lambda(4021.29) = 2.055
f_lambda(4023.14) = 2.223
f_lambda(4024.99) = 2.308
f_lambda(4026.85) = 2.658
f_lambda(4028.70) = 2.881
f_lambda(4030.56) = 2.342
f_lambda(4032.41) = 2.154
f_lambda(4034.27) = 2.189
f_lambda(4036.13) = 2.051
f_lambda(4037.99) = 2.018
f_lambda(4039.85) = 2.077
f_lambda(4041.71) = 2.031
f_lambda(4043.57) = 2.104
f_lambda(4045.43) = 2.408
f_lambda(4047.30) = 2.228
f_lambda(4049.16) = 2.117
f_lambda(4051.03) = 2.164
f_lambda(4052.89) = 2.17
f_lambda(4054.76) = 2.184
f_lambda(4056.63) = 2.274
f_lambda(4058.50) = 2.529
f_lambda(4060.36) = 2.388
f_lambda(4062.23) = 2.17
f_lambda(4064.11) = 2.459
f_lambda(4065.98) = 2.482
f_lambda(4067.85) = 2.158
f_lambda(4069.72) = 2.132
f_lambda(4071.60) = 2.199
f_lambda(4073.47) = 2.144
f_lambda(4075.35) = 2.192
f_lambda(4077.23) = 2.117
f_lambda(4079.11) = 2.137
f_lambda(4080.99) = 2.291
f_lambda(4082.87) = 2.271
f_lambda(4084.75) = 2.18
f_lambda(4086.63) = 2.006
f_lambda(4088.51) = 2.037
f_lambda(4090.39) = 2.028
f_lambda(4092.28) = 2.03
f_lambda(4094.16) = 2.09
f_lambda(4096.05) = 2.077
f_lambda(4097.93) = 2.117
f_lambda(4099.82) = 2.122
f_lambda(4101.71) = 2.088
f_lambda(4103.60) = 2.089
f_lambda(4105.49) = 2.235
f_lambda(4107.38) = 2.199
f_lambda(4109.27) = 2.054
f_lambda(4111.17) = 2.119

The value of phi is 2.1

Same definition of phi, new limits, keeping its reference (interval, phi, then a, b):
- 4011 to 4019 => 4.1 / 0.07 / 0.01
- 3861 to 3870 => 3.6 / -0.02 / -0.06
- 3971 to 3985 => 2.4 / -0.08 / -0.15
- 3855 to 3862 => 3.3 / 0.09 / 0.02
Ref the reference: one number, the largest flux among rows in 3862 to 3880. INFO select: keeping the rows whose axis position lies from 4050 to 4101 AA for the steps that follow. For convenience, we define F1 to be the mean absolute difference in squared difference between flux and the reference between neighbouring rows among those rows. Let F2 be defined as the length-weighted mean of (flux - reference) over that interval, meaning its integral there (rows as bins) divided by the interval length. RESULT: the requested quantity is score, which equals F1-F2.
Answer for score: 0.48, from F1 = 0.061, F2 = -0.42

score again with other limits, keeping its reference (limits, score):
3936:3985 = 0.42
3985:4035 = 0.40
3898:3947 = 0.23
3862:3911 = 0.18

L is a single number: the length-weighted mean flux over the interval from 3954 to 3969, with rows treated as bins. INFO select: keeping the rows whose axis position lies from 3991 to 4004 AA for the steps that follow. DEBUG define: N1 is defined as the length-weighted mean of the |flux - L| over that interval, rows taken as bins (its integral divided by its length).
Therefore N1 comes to 0.05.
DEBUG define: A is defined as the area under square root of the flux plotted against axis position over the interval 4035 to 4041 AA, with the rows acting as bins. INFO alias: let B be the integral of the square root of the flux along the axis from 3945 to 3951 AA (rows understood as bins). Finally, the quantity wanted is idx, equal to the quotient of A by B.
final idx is 0.95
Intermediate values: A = 8.6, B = 9.1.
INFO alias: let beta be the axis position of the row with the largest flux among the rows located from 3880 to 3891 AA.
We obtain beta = 3890.14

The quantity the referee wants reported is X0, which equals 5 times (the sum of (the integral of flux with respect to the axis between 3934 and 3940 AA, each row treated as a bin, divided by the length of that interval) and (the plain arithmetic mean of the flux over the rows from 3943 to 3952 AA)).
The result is 23.0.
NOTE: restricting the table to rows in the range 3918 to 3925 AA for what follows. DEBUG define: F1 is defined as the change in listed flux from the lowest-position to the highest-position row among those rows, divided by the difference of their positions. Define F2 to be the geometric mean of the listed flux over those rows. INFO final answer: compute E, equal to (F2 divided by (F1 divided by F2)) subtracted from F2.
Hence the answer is 498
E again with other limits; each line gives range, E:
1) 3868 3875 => -288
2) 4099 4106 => -226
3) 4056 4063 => 296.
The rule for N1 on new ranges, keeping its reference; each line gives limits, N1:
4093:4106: 0.05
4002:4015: 0.12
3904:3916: 0.30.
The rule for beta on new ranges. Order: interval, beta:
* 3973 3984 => 3975.26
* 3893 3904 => 3893.72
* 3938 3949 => 3940.62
